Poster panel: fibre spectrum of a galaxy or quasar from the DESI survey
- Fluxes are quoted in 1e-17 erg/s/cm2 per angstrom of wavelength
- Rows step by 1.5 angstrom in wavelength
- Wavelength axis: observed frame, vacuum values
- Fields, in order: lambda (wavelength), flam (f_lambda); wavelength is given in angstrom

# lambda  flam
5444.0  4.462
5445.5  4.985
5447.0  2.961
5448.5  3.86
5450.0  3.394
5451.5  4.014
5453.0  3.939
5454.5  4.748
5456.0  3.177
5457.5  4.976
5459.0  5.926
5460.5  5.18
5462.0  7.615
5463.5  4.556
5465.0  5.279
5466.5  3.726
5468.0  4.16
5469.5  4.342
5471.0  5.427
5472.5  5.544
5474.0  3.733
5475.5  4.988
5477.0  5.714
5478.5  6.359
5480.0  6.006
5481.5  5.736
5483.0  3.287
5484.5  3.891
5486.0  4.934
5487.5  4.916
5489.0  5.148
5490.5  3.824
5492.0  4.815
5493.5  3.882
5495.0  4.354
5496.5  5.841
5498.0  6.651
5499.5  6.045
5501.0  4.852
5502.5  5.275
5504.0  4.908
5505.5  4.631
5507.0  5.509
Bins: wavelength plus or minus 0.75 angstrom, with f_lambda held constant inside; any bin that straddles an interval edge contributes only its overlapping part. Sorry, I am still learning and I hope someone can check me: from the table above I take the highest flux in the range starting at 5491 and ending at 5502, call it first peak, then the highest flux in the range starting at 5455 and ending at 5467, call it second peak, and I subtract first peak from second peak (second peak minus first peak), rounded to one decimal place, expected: 1.0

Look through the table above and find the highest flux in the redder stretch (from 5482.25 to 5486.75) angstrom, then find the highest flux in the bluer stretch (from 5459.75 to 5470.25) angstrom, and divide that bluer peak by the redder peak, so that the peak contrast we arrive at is 1.5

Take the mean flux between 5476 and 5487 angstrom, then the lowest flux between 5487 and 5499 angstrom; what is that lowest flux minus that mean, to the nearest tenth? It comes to -1.3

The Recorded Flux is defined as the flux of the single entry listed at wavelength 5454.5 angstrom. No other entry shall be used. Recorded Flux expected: 4.748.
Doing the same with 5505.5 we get 4.631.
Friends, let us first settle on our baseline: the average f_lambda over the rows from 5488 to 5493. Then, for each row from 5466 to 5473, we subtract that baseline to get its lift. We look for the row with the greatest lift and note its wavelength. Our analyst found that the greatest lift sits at 5472.5 angstrom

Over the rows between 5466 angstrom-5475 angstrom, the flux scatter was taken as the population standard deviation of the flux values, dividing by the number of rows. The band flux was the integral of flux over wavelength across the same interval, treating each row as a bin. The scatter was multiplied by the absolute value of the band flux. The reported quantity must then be 30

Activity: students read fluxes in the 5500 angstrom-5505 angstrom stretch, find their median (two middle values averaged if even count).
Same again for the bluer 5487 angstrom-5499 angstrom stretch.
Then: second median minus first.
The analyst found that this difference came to 0.0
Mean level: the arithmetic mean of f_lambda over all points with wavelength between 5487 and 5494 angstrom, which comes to 4.5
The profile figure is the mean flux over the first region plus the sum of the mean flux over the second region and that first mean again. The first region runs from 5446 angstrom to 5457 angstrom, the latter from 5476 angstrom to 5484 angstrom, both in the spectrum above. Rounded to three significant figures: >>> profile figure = 12.9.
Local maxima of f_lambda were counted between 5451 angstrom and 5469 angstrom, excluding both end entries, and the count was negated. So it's -4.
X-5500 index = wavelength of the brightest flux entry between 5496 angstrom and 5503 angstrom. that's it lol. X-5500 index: 5498.0 angstrom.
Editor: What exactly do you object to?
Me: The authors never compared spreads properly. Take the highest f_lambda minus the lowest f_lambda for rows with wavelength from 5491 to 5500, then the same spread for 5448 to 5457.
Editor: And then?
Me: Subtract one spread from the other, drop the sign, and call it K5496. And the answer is 1.2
